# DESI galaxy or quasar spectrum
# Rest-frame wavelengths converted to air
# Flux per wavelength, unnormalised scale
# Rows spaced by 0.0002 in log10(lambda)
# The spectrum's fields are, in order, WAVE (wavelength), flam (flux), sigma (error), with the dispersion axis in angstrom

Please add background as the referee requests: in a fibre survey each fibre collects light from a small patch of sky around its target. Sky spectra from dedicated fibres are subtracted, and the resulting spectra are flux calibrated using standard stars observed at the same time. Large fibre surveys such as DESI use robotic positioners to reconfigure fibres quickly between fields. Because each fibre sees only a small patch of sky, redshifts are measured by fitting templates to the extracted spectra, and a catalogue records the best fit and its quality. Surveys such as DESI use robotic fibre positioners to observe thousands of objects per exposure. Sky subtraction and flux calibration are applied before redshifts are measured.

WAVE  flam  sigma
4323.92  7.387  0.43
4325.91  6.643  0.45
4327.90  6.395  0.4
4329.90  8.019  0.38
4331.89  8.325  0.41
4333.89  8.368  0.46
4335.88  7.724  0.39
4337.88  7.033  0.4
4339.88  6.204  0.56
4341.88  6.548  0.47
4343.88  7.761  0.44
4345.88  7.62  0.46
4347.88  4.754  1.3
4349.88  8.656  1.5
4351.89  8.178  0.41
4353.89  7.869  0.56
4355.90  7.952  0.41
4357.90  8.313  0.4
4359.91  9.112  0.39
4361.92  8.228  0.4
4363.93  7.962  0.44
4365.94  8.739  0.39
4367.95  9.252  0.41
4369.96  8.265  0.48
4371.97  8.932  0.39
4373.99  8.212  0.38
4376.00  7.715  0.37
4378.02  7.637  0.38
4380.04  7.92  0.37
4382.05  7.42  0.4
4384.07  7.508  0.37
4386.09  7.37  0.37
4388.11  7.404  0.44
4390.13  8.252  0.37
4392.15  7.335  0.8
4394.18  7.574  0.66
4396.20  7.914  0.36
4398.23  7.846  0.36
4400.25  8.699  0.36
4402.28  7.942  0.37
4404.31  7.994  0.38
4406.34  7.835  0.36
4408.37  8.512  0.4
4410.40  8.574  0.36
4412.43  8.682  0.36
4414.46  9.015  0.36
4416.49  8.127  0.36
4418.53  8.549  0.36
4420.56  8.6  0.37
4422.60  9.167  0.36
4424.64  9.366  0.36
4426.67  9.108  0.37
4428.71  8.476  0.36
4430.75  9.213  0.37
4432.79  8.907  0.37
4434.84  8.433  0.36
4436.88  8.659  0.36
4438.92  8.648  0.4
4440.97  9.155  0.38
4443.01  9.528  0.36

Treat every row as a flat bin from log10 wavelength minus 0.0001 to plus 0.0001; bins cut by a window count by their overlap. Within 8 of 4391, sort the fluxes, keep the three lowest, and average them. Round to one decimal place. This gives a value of 7.4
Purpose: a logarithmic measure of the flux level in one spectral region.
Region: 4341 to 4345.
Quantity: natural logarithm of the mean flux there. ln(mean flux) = 1.97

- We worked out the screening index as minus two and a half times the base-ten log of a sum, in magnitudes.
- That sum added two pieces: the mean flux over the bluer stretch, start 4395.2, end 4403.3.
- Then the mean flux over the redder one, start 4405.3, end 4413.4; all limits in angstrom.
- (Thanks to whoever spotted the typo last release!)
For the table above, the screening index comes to -3.04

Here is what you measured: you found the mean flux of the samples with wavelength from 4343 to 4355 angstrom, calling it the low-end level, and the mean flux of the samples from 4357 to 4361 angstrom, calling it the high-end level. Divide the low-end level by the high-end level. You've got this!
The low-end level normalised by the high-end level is 0.86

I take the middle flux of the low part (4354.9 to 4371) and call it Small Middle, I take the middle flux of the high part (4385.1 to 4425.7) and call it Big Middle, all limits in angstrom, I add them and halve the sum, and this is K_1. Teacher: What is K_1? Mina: 8.2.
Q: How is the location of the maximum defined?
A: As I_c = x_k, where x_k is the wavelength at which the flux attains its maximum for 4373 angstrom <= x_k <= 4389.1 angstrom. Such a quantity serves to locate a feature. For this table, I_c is 4373.99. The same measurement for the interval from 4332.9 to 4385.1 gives 4367.95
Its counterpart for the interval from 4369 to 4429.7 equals 4424.64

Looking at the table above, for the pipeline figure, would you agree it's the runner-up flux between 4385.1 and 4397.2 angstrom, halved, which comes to 4.0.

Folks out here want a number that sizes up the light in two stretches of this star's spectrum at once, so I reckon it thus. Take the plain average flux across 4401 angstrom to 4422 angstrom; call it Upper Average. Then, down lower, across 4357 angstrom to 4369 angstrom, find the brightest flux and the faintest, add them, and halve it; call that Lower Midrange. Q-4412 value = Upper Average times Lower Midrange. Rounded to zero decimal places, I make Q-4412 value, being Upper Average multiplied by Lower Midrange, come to 72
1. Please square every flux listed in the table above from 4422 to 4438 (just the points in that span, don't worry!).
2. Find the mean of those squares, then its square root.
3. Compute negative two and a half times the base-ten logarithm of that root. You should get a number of -2.38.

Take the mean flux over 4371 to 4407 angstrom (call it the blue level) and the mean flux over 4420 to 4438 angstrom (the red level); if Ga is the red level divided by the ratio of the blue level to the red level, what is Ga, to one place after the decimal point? 10.0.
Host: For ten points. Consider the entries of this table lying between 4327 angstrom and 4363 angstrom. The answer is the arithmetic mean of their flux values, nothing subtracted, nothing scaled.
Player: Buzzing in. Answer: 7.6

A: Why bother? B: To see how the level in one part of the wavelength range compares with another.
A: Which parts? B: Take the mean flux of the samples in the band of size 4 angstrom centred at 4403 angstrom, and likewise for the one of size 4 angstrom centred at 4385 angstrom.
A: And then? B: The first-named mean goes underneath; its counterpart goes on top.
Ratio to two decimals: 0.93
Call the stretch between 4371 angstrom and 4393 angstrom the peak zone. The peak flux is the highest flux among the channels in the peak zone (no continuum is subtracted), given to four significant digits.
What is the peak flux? 8.932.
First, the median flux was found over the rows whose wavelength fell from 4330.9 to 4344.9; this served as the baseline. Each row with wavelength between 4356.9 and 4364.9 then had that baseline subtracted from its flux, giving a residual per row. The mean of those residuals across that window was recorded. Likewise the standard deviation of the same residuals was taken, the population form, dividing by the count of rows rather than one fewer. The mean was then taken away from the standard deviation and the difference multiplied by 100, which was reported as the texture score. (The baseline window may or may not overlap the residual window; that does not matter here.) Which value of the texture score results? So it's -25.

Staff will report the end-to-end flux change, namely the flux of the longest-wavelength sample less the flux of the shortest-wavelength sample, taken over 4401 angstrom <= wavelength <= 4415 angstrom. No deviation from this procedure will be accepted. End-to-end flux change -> 1.1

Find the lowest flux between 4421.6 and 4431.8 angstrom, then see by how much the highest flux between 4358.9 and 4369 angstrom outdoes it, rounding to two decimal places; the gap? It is 0.78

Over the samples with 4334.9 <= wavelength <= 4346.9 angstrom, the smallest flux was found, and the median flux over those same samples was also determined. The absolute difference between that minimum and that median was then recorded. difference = 1.1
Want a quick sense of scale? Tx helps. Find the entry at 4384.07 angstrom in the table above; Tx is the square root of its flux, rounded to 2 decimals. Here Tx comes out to 2.74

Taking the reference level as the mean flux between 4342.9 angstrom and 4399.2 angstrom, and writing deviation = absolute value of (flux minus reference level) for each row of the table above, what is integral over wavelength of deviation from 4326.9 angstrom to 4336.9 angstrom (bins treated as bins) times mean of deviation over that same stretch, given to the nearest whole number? 3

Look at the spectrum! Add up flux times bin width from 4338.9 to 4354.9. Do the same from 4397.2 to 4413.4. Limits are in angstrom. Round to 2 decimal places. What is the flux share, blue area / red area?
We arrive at 0.86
